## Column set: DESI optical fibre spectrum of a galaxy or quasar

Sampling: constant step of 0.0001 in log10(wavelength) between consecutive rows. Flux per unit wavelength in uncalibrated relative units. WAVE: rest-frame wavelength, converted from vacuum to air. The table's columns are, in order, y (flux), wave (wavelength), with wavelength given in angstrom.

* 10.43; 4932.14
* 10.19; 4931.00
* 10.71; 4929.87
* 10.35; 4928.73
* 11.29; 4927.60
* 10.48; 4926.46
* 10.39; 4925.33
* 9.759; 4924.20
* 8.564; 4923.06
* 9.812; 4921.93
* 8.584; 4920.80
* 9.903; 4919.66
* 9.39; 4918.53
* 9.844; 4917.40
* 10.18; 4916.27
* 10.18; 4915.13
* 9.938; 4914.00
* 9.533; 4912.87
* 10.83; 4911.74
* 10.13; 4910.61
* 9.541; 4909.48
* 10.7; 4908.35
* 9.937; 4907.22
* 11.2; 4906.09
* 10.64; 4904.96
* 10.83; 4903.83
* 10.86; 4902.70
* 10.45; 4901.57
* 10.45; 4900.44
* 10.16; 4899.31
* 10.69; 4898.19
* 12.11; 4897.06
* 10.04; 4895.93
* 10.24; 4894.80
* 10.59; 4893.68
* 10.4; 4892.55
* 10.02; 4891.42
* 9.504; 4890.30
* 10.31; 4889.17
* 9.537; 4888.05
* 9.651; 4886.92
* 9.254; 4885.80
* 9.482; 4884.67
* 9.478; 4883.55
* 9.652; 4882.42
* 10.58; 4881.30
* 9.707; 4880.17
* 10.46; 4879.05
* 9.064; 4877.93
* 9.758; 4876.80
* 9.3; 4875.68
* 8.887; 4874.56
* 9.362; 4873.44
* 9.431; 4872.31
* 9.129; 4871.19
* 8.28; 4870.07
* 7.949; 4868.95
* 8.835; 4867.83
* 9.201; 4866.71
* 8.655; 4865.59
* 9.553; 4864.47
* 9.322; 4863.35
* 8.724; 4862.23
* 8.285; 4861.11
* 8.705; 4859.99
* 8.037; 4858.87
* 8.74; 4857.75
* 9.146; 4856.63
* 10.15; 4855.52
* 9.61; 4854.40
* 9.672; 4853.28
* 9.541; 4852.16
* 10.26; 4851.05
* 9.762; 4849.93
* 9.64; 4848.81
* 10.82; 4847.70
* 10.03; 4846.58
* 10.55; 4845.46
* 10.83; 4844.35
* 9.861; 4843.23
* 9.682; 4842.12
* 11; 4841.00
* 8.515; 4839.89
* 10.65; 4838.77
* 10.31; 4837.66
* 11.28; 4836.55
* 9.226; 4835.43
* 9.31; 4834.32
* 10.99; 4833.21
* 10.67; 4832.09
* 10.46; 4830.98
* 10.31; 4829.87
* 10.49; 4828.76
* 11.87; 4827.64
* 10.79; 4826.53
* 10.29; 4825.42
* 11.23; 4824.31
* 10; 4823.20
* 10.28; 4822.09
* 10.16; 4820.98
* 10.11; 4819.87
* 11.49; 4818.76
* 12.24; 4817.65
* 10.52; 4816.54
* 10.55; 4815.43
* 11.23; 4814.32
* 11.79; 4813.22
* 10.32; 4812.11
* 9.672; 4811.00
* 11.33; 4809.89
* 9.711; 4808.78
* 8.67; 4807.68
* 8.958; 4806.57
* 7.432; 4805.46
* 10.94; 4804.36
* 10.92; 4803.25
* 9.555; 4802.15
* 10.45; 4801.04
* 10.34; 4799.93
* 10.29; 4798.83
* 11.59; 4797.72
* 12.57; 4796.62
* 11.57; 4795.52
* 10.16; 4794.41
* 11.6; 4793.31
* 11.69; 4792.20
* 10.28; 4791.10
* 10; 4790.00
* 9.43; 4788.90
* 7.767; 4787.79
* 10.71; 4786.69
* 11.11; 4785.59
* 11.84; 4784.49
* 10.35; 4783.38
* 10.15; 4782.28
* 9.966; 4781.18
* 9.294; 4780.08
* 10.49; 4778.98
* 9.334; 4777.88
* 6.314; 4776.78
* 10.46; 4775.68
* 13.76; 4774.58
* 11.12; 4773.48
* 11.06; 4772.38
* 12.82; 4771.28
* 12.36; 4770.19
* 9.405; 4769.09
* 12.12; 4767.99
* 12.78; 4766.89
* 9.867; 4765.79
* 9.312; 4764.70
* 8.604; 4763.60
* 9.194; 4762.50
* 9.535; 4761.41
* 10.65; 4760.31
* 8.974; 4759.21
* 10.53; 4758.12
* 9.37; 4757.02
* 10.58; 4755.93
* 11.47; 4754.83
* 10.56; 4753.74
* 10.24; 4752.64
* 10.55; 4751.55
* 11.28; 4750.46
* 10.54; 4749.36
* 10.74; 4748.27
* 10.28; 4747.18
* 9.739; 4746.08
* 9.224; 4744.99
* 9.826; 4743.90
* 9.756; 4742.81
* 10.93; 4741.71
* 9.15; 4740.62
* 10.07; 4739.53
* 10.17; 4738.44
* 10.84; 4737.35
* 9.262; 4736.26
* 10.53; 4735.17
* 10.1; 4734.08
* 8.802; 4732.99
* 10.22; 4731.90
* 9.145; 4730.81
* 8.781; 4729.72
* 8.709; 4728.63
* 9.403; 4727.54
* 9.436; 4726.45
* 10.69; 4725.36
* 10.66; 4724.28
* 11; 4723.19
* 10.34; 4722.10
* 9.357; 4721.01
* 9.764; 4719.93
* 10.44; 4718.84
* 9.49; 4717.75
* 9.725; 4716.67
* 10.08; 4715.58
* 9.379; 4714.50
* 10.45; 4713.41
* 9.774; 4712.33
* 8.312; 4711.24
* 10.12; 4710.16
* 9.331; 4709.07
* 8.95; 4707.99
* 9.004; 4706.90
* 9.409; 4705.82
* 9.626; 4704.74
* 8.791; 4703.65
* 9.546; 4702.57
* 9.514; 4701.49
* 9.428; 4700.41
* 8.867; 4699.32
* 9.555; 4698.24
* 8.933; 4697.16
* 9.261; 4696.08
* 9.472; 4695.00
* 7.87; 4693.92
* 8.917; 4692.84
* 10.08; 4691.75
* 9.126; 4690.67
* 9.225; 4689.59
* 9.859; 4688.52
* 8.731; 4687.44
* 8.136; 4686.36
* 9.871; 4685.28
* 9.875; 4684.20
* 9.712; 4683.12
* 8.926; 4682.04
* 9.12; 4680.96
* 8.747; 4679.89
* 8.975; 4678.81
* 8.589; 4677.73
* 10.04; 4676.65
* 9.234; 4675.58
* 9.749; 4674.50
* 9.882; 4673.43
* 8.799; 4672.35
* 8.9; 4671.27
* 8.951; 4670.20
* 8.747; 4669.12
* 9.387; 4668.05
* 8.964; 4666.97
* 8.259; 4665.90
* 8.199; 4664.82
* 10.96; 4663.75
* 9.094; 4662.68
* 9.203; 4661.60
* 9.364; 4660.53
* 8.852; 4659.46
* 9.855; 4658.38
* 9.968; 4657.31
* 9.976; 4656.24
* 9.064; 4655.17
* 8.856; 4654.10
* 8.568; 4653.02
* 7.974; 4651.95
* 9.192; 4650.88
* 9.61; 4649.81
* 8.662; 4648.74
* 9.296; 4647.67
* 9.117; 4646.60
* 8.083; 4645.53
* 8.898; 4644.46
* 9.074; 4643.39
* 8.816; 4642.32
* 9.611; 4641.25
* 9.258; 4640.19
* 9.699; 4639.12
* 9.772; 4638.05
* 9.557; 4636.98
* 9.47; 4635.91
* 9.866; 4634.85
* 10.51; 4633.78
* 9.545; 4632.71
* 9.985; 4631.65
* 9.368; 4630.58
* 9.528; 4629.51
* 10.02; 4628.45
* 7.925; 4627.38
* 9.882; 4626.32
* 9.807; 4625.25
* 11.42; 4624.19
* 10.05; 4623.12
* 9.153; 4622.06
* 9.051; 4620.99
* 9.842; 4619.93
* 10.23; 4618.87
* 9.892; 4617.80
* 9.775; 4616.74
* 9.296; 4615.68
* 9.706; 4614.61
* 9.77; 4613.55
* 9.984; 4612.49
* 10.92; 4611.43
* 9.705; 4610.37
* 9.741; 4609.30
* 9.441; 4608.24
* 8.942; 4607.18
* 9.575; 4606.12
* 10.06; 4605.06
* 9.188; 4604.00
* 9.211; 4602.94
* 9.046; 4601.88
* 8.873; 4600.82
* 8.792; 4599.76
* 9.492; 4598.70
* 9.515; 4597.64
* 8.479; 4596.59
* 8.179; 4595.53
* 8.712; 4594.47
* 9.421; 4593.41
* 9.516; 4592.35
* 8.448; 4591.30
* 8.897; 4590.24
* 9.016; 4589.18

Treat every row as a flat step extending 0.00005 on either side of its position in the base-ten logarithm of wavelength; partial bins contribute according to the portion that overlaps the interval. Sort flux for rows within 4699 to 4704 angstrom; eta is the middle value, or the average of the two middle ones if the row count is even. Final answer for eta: 9.4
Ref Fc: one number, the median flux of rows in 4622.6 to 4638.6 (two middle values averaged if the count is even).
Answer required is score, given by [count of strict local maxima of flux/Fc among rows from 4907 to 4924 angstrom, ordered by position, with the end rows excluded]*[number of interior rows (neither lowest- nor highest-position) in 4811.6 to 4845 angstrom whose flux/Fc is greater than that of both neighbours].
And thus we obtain 36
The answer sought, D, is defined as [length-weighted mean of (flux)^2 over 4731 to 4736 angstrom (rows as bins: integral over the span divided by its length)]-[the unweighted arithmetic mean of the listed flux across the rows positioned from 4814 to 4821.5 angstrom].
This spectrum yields 86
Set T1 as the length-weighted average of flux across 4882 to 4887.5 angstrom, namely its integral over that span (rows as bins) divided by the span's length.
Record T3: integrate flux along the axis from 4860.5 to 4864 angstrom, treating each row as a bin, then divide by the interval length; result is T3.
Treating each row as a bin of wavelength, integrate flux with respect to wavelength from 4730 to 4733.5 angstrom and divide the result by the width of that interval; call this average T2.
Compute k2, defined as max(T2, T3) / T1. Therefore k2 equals 0.98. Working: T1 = 9.5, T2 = 9.3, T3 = 8.8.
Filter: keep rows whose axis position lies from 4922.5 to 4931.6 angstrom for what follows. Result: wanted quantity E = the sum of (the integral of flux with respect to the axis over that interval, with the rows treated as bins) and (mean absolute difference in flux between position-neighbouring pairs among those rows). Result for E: 94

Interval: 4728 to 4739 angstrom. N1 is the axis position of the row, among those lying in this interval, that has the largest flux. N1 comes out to 4737.35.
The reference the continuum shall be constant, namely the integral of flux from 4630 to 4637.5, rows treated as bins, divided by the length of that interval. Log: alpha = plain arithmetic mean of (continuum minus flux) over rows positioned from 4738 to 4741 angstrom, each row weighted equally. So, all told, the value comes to -0.04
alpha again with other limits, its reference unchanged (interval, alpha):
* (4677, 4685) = 0.62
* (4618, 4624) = 0.09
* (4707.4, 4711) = 0.29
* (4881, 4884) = -0.15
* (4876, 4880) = -0.01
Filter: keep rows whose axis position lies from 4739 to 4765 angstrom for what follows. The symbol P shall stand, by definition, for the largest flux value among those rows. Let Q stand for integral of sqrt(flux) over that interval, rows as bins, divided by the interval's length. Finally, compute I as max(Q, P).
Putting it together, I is 11.5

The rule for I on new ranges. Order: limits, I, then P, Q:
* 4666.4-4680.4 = 10.0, 10.04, 3.02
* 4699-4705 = 9.6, 9.626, 3.05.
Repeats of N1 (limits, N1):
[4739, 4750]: 4741.71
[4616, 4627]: 4624.19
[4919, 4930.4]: 4927.60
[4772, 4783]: 4774.58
